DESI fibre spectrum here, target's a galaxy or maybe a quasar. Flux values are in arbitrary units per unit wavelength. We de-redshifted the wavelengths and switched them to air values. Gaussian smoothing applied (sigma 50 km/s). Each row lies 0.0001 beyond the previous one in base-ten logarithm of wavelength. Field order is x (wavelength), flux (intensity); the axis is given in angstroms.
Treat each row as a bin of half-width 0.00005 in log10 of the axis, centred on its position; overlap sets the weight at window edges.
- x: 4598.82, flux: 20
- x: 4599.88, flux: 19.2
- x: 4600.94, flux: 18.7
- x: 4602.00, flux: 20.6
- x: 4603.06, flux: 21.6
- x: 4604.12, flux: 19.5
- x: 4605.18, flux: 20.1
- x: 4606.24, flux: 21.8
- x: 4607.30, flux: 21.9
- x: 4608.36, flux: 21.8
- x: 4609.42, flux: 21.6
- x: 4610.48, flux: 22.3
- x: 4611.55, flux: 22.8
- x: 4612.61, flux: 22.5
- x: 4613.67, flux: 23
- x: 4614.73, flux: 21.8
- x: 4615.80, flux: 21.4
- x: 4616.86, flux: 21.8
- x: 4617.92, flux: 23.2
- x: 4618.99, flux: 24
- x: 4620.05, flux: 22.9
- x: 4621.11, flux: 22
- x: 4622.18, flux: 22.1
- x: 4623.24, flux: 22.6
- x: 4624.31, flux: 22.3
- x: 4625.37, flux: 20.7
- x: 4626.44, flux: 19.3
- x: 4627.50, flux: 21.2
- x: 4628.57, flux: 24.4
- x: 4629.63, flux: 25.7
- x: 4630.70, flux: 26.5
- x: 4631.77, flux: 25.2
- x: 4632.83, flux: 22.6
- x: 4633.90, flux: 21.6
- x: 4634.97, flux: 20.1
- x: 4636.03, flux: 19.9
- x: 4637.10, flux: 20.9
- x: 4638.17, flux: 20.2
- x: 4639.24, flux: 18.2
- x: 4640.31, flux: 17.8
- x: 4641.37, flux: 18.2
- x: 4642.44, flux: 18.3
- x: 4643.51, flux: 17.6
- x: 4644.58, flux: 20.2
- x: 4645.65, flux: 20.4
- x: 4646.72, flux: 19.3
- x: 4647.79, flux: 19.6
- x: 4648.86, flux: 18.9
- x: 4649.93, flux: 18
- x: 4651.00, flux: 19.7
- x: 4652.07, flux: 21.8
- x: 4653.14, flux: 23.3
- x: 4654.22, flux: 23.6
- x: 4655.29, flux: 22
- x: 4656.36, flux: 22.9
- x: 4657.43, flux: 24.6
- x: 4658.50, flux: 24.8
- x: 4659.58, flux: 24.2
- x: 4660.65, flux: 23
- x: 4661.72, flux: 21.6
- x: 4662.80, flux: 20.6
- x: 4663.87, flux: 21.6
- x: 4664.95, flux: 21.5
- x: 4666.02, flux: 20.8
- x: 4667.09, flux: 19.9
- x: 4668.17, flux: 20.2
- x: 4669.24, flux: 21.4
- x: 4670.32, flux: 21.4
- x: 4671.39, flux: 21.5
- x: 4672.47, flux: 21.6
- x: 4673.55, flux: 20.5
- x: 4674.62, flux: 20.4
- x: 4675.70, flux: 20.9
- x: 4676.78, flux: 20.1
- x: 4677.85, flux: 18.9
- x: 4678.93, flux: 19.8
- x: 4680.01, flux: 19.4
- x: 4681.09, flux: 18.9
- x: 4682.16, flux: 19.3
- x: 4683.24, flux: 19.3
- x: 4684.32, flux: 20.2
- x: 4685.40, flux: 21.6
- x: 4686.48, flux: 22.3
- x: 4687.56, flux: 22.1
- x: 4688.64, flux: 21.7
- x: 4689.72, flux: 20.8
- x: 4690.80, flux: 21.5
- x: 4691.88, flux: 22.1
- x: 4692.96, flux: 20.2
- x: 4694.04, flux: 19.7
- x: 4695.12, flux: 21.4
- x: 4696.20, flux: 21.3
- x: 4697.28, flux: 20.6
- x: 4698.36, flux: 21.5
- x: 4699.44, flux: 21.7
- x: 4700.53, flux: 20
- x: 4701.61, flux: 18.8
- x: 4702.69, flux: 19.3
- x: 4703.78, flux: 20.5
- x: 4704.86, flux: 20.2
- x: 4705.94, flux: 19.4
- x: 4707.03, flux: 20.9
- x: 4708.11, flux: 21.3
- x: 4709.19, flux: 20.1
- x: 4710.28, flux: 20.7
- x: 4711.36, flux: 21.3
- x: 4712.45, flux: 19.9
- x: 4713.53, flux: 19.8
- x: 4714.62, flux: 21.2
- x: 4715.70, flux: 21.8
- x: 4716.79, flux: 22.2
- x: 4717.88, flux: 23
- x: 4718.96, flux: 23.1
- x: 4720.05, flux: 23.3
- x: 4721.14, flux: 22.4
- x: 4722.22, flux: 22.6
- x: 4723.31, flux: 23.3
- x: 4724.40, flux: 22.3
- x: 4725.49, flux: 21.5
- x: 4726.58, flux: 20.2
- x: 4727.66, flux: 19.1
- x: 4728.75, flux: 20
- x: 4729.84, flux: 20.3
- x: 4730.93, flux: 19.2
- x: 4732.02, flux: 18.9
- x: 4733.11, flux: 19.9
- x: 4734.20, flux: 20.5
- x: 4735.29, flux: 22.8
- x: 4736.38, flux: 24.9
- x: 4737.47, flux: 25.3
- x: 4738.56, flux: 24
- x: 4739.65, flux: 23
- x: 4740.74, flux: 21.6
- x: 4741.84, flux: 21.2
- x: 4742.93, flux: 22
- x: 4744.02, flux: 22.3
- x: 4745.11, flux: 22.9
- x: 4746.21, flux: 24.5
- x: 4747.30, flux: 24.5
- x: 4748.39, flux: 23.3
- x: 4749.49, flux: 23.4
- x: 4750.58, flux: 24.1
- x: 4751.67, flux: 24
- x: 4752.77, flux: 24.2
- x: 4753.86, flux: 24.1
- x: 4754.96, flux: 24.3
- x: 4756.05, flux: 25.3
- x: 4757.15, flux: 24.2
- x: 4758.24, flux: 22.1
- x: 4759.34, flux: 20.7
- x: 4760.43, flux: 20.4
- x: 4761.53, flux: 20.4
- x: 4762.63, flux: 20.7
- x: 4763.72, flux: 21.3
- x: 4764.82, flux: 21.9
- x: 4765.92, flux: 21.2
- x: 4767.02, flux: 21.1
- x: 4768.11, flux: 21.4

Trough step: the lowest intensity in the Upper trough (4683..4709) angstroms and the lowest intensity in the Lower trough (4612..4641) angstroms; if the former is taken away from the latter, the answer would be -1.0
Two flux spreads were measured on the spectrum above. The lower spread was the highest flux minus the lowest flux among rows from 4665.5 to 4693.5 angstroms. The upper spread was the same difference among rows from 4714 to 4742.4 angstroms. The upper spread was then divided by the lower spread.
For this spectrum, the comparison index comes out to 1.9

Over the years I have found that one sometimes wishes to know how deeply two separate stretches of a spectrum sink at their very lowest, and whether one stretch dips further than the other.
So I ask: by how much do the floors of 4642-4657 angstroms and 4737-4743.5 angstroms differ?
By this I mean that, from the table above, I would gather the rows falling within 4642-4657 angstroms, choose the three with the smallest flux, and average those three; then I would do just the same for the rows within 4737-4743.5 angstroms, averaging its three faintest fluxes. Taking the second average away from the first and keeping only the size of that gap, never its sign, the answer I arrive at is 3.6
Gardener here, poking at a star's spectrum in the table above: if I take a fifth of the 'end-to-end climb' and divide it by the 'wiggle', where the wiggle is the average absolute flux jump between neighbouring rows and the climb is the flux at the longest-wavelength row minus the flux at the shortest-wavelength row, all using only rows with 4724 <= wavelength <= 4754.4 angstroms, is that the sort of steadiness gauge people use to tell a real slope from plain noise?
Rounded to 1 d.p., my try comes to 0.4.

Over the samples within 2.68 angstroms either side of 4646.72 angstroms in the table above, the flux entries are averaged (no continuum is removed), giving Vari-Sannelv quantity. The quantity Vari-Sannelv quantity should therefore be 19.7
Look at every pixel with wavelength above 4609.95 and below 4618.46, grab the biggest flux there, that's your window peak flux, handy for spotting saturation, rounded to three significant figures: 23.2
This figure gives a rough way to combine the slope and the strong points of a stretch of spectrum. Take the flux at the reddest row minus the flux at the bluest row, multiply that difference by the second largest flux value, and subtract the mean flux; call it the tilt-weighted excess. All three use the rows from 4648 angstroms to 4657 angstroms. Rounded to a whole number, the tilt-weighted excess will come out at 72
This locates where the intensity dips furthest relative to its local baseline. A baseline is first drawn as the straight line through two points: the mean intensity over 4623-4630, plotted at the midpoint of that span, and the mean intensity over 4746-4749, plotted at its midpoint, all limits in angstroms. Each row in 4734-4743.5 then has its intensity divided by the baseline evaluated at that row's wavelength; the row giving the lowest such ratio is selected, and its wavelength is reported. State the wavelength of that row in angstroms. 4734.20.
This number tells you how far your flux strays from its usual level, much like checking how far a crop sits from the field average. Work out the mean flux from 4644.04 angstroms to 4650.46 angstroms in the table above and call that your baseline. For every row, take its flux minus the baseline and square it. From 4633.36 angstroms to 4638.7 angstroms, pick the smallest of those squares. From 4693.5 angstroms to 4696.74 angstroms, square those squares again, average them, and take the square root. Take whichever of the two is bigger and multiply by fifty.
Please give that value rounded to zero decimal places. 156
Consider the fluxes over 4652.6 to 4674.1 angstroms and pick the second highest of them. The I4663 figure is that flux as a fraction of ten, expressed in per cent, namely 246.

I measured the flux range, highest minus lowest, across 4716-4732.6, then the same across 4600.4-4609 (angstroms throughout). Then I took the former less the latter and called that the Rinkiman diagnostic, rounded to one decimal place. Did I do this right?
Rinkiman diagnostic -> 1.2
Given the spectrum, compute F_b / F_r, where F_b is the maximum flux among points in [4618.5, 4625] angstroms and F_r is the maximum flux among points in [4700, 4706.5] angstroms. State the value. 1.17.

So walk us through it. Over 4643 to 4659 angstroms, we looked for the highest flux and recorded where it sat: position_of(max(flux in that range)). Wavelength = 4658.50 angstroms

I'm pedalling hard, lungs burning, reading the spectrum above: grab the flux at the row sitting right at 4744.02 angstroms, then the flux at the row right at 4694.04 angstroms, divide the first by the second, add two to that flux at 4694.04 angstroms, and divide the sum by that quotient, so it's 19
